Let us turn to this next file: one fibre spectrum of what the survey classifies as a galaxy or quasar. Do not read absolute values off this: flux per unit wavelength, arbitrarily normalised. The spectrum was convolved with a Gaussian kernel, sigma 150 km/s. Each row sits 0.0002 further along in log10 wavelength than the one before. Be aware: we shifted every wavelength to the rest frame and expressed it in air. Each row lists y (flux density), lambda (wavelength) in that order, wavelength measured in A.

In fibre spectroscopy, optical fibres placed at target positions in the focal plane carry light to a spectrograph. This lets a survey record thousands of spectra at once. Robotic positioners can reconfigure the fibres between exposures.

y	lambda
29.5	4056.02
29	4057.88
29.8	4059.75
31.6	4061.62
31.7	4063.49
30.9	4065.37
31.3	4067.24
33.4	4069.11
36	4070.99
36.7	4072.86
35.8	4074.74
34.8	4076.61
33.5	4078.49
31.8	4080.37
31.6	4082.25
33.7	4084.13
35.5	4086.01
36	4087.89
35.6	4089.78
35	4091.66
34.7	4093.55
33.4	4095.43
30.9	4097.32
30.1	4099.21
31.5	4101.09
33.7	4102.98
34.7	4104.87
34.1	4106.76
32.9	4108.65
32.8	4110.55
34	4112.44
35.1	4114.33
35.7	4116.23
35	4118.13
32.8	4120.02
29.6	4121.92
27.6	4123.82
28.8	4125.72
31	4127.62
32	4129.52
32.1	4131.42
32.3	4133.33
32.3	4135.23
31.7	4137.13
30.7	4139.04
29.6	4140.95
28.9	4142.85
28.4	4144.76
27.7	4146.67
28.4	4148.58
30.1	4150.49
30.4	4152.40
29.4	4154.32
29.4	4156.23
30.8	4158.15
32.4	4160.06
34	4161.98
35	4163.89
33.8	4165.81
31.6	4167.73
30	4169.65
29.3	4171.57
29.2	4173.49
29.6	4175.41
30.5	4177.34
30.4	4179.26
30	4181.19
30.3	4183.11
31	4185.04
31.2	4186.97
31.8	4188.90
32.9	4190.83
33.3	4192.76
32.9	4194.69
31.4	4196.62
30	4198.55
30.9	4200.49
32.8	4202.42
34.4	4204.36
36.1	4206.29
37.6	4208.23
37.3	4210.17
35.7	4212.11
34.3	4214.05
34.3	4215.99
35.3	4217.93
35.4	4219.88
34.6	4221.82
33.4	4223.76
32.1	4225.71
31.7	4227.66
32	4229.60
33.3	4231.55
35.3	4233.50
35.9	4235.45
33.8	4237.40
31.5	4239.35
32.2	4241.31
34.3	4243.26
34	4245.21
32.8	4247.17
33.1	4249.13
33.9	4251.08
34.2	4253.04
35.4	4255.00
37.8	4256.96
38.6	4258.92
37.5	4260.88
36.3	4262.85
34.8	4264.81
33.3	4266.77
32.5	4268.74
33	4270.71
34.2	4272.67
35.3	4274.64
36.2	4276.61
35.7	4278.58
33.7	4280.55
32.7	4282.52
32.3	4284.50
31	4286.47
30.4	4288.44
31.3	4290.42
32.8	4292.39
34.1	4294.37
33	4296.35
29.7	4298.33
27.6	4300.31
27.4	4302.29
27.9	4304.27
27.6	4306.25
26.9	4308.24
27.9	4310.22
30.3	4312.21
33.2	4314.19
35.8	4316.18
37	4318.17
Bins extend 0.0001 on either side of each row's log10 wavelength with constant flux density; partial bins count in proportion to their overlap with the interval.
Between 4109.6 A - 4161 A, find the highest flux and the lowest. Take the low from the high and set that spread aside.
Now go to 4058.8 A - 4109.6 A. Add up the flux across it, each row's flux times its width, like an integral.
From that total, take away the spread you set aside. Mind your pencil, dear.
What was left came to 1686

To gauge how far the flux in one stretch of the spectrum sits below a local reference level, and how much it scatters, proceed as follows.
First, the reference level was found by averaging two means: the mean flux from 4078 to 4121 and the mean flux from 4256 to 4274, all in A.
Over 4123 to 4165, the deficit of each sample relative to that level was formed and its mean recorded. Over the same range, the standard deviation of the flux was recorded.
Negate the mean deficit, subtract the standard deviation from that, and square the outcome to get 34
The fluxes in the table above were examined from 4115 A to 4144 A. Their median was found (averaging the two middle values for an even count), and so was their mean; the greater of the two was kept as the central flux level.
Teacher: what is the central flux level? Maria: 31.7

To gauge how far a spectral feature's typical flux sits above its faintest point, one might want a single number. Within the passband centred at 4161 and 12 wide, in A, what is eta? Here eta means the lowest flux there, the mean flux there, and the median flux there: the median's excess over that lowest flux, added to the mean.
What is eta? 36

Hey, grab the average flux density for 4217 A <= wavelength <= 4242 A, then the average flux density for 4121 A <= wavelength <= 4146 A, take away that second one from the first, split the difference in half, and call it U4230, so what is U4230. 1.6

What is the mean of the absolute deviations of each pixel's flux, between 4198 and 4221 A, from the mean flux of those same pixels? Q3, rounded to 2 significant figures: 1.7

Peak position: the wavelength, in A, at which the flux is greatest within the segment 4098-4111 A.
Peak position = 4104.87 A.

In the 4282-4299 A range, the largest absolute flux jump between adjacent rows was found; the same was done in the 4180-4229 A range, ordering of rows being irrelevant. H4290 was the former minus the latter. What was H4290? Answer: 1.4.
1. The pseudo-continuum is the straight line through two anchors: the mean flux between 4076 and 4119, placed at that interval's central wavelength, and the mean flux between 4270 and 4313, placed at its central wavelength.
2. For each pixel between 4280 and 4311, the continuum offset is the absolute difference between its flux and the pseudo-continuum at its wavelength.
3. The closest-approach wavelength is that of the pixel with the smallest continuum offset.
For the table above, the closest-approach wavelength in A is 4290.42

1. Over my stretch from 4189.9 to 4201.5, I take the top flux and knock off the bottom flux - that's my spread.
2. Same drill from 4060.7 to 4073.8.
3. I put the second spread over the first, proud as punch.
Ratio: 1.8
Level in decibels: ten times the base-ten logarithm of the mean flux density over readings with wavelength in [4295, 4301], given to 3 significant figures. 14.8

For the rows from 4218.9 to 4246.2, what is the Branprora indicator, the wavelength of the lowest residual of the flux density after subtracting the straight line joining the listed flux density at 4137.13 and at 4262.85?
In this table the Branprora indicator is 4239.35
